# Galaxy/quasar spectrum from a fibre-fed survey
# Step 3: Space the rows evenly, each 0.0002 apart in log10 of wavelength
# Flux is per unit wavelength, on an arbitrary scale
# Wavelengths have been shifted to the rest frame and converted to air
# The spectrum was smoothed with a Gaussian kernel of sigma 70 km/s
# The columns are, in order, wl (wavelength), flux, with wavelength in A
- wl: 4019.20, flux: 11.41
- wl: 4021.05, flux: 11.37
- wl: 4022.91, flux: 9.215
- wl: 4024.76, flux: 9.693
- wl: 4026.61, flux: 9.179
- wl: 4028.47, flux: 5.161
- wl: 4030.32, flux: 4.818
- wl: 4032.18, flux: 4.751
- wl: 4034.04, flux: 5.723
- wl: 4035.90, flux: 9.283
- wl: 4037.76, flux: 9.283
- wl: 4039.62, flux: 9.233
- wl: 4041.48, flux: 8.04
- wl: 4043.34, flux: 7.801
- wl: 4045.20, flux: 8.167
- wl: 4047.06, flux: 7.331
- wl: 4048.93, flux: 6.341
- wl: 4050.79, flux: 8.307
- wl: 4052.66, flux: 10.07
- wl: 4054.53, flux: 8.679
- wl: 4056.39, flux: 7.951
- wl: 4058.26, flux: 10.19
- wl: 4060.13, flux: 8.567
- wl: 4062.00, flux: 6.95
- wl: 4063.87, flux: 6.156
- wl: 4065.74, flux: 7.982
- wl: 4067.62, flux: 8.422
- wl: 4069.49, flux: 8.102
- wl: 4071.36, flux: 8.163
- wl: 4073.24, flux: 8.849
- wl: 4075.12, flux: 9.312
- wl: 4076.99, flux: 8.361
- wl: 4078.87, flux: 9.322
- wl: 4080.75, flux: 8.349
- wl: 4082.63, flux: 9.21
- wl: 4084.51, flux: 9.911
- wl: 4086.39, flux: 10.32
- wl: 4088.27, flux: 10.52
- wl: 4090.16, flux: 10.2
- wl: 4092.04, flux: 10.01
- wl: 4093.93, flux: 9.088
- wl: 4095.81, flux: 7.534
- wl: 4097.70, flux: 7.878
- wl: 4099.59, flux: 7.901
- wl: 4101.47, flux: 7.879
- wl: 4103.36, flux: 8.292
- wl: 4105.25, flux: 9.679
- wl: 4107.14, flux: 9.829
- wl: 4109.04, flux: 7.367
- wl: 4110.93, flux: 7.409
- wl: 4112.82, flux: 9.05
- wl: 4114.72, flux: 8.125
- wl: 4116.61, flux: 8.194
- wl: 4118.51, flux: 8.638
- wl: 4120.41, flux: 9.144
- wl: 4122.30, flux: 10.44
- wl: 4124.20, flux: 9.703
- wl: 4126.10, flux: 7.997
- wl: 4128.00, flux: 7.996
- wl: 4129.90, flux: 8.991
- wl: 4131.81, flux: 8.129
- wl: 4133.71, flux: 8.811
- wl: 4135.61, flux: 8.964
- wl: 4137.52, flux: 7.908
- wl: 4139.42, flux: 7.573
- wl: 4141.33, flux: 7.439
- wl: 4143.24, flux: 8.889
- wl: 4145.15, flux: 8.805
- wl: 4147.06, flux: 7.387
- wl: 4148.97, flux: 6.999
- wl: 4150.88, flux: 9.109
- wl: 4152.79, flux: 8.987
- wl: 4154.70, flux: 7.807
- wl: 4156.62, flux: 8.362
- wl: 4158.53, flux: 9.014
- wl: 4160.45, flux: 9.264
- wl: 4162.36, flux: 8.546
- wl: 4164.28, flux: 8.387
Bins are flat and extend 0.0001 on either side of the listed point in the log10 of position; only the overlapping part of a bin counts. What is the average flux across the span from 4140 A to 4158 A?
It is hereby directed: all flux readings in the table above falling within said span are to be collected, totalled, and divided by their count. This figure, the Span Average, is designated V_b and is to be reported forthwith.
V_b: 8.2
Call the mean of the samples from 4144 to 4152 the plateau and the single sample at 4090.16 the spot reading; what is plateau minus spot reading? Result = -2.1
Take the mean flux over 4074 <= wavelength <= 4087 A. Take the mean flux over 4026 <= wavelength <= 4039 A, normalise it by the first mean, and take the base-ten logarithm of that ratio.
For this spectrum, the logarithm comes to -0.13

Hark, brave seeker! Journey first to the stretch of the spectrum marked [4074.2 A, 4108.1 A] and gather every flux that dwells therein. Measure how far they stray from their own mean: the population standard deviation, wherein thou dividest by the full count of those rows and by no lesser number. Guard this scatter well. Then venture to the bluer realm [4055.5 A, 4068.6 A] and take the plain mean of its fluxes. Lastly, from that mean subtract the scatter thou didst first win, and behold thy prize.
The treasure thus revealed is 7.1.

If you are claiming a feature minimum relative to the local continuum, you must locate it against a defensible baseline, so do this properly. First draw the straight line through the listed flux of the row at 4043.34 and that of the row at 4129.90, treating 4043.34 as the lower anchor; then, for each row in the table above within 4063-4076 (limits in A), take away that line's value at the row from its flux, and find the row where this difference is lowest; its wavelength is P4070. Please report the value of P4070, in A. 4063.87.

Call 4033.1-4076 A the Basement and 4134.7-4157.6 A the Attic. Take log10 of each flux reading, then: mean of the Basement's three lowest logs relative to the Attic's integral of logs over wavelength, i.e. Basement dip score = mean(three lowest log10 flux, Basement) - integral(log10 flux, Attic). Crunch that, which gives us -20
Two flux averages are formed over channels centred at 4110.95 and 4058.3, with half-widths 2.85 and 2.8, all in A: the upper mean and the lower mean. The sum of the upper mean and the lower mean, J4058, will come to 16.8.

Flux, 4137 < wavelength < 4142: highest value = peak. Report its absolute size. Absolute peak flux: 7.9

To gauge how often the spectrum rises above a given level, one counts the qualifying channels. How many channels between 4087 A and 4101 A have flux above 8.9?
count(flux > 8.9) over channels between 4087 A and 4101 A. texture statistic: 4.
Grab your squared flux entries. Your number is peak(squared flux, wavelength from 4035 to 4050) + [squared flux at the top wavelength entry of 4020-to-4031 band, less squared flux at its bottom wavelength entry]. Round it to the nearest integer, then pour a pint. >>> -20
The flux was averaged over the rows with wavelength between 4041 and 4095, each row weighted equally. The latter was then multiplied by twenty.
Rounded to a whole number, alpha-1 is 173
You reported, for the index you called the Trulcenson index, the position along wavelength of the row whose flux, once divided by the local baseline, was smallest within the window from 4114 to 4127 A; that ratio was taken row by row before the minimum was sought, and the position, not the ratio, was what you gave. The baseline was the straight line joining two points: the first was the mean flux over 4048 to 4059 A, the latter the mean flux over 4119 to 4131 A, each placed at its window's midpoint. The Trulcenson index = 4126.10 A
